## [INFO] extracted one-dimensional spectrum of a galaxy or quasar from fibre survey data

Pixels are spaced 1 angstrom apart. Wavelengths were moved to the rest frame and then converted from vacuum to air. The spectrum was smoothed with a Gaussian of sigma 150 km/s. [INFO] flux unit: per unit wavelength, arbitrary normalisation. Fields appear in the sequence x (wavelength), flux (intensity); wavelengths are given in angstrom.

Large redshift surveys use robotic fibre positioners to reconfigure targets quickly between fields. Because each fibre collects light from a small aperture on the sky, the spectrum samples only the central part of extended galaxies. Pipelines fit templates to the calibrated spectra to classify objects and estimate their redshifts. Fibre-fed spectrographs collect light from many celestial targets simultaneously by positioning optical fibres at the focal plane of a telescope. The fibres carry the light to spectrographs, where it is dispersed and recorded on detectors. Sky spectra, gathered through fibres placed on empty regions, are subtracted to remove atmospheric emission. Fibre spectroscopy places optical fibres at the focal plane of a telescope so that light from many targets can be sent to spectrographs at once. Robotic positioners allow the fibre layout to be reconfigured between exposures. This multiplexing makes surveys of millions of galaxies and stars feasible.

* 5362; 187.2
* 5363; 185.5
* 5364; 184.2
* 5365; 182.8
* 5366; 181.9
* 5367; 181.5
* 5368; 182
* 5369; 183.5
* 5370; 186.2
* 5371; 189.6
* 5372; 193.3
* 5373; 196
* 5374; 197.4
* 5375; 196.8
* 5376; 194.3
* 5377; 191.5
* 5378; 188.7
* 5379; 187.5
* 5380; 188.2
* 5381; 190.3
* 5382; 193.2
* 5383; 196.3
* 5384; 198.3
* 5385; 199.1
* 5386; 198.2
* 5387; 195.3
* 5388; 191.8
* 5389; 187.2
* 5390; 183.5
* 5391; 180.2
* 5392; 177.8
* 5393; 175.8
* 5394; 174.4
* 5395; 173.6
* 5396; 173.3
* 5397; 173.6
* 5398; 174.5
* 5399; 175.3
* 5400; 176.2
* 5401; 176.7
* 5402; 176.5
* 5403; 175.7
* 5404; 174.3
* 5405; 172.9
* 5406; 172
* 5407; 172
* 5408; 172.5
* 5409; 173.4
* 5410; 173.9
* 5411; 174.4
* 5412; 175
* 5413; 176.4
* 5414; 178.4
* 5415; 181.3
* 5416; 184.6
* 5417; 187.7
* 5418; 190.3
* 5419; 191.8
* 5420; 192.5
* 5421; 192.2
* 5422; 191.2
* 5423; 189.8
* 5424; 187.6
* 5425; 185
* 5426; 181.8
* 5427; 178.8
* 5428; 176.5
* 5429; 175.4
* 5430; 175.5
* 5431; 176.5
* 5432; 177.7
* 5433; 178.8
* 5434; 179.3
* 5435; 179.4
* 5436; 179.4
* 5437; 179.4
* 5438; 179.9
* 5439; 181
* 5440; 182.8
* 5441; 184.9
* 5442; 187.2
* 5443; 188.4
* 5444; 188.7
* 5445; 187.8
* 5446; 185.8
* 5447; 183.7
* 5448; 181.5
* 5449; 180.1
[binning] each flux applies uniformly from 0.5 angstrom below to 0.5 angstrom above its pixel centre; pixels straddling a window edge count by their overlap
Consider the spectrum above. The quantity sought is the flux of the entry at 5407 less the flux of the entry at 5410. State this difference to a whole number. -2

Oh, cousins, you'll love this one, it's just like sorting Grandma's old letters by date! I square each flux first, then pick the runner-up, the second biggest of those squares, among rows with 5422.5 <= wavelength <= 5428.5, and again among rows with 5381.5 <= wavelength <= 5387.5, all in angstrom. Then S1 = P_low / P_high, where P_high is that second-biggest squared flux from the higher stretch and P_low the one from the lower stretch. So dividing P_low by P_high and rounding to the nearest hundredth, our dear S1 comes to 1.12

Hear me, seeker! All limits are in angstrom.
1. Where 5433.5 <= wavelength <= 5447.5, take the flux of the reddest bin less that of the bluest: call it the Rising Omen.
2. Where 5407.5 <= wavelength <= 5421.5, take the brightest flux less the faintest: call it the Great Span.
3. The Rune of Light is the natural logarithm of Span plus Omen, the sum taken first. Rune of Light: 3.19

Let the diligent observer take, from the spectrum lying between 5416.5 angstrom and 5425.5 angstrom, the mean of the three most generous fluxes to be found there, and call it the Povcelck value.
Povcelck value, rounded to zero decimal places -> 192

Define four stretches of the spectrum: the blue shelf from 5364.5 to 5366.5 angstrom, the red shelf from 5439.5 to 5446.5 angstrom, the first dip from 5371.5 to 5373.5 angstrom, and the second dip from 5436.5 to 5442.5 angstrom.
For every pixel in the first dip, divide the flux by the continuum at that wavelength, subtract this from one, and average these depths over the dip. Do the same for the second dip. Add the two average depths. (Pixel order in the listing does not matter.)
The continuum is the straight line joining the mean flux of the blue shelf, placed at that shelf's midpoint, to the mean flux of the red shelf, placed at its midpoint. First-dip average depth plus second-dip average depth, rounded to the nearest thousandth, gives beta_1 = -0.045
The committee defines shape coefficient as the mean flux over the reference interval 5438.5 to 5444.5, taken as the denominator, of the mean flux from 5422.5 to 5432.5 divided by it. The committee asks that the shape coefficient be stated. 0.97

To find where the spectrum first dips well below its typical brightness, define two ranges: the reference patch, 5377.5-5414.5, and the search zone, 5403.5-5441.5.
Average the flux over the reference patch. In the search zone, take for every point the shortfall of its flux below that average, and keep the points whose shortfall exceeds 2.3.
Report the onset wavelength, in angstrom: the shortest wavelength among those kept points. 5404 angstrom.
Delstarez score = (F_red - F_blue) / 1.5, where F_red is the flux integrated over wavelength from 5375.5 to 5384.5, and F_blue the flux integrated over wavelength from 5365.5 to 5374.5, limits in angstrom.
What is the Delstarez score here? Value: 25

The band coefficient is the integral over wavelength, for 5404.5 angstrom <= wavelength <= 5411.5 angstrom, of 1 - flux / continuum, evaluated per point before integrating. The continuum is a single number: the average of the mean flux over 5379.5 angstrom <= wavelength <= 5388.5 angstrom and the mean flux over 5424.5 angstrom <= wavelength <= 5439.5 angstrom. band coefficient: 0.51 angstrom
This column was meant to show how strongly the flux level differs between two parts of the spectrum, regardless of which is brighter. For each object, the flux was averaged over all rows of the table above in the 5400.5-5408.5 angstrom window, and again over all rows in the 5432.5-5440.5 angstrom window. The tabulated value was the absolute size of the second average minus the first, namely 5.9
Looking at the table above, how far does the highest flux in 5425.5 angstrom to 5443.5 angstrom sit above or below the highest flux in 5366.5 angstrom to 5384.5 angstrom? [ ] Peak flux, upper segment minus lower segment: -10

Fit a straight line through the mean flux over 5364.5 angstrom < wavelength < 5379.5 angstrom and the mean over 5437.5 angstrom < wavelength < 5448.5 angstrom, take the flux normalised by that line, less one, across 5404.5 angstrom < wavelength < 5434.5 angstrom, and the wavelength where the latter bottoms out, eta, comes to 5406 angstrom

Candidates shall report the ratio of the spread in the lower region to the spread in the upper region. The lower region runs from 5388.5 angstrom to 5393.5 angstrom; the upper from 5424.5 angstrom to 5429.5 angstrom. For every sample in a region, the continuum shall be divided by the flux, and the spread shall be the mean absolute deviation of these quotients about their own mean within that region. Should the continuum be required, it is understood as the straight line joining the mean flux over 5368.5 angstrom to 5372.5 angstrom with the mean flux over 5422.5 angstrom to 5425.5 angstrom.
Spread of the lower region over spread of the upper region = 1.1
